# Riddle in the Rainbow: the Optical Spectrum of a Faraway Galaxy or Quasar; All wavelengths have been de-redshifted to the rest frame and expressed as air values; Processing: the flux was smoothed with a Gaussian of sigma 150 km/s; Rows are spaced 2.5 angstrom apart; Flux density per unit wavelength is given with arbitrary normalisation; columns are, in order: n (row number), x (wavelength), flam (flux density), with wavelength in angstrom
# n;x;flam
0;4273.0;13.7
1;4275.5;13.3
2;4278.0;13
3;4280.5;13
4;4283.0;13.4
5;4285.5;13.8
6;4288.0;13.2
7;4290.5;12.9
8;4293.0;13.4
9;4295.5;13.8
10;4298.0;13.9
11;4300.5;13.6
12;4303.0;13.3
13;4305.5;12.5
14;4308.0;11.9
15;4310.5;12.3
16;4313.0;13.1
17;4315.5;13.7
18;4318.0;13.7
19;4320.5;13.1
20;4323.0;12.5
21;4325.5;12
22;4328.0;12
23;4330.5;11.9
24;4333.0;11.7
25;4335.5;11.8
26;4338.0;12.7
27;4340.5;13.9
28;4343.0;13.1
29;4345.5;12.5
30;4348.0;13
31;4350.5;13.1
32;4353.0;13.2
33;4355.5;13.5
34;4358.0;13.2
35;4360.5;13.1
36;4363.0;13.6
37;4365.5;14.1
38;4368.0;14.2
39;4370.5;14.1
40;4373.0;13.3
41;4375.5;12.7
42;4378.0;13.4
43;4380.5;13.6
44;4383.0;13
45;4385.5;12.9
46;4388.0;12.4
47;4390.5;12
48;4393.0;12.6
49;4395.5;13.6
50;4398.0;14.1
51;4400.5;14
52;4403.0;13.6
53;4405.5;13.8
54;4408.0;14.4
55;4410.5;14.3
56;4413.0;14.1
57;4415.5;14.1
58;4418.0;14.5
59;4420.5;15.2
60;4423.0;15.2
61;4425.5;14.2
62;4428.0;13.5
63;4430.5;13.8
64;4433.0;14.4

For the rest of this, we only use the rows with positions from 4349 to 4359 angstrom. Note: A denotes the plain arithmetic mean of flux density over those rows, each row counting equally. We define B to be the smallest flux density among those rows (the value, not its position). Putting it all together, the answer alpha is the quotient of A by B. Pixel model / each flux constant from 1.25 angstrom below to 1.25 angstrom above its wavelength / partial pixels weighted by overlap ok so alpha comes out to 1.01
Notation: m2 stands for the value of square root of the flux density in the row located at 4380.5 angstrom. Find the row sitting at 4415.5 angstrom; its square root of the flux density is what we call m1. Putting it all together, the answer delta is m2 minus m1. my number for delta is -0.1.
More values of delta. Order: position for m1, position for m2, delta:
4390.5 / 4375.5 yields 0.1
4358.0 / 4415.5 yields 0.1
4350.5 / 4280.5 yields 0.0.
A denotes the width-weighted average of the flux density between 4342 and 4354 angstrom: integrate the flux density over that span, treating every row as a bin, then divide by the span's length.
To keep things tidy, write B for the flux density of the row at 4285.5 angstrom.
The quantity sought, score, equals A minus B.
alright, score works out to -0.8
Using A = 13.0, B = 13.8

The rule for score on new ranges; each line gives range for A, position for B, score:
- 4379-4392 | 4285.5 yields -1.0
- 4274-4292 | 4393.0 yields 0.6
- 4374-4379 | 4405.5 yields -0.8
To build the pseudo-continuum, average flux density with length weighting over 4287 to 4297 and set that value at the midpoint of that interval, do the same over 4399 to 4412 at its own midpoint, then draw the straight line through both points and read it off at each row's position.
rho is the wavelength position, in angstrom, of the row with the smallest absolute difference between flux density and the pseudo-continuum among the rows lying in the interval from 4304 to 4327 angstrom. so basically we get 4318.0 angstrom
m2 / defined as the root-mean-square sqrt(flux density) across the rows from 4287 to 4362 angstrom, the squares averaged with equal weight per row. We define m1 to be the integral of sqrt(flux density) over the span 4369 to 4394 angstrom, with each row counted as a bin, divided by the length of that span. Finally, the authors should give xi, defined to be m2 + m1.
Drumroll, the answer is 7.20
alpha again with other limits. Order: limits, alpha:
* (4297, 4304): 1.02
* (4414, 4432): 1.06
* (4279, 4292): 1.03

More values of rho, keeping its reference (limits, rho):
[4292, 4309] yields 4293.0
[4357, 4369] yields 4363.0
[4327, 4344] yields 4340.5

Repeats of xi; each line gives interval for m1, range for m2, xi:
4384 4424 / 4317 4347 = 7.26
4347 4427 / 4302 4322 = 7.29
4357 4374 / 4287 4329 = 7.30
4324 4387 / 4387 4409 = 7.27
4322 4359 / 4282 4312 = 7.19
